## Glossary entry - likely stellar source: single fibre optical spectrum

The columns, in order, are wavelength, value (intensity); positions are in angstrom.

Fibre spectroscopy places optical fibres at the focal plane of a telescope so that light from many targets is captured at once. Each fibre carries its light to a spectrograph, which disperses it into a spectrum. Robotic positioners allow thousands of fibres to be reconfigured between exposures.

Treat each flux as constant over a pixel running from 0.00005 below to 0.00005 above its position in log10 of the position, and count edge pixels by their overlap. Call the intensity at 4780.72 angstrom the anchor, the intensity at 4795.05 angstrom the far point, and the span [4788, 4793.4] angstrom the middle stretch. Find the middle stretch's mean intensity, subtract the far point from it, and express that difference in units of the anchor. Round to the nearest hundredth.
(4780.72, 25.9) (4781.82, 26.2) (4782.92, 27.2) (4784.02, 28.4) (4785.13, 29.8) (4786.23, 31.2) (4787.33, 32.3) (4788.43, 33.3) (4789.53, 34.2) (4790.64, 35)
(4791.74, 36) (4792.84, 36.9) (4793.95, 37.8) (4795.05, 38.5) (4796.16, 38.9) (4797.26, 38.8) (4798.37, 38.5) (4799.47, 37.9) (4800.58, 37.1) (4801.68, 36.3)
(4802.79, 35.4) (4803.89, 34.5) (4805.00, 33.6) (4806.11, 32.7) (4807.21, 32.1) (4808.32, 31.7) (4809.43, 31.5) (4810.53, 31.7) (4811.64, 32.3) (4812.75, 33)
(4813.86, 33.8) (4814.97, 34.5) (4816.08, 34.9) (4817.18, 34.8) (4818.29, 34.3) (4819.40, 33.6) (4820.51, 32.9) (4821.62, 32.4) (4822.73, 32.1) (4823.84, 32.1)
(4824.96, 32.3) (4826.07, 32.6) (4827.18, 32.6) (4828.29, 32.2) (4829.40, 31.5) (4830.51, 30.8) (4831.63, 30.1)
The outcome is -0.13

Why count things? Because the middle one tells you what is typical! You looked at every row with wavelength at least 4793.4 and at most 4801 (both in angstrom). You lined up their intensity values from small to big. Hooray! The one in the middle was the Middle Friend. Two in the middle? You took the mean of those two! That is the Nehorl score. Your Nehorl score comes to 38.5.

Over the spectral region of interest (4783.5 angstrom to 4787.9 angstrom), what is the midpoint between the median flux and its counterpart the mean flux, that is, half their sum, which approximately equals 30.5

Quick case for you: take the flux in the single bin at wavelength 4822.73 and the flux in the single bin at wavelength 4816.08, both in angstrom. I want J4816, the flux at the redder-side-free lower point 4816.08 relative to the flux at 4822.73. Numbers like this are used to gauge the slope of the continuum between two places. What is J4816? 1.09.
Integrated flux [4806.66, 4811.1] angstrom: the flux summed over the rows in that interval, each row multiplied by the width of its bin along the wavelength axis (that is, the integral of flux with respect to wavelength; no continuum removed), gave 141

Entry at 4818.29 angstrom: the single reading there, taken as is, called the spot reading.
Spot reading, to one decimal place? 34.3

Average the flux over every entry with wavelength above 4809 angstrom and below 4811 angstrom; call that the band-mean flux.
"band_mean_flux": 32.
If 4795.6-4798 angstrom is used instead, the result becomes 39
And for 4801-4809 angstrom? 34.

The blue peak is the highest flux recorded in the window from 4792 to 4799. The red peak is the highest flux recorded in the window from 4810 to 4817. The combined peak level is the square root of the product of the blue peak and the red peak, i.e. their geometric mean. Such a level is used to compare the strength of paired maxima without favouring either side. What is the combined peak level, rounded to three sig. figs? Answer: 36.8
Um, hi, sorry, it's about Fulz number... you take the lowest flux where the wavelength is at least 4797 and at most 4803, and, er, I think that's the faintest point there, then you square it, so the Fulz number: 1253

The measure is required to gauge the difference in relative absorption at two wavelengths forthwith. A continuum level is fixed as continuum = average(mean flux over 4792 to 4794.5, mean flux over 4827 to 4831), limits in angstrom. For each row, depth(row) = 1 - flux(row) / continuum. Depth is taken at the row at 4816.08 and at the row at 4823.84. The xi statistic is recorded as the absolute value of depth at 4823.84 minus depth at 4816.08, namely 0.081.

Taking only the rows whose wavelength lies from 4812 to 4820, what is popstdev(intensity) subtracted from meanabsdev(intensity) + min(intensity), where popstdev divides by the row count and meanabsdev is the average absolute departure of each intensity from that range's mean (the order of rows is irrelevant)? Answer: 32.9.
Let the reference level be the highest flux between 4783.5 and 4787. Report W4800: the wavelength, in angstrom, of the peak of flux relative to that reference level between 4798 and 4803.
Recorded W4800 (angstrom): 4798.37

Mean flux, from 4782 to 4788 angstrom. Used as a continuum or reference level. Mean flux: 30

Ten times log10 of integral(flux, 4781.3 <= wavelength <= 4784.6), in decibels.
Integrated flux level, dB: 19.5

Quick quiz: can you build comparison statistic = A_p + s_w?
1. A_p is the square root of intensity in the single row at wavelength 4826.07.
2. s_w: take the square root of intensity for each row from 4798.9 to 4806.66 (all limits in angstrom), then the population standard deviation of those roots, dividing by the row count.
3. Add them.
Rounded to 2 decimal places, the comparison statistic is 5.86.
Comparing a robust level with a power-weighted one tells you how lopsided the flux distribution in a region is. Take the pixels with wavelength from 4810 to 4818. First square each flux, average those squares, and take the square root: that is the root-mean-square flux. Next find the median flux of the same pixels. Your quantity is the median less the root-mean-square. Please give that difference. 0.21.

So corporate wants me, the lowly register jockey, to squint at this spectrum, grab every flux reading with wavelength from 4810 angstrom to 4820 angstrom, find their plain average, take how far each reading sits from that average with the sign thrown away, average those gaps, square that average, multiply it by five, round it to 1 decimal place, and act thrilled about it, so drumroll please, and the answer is 4.0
